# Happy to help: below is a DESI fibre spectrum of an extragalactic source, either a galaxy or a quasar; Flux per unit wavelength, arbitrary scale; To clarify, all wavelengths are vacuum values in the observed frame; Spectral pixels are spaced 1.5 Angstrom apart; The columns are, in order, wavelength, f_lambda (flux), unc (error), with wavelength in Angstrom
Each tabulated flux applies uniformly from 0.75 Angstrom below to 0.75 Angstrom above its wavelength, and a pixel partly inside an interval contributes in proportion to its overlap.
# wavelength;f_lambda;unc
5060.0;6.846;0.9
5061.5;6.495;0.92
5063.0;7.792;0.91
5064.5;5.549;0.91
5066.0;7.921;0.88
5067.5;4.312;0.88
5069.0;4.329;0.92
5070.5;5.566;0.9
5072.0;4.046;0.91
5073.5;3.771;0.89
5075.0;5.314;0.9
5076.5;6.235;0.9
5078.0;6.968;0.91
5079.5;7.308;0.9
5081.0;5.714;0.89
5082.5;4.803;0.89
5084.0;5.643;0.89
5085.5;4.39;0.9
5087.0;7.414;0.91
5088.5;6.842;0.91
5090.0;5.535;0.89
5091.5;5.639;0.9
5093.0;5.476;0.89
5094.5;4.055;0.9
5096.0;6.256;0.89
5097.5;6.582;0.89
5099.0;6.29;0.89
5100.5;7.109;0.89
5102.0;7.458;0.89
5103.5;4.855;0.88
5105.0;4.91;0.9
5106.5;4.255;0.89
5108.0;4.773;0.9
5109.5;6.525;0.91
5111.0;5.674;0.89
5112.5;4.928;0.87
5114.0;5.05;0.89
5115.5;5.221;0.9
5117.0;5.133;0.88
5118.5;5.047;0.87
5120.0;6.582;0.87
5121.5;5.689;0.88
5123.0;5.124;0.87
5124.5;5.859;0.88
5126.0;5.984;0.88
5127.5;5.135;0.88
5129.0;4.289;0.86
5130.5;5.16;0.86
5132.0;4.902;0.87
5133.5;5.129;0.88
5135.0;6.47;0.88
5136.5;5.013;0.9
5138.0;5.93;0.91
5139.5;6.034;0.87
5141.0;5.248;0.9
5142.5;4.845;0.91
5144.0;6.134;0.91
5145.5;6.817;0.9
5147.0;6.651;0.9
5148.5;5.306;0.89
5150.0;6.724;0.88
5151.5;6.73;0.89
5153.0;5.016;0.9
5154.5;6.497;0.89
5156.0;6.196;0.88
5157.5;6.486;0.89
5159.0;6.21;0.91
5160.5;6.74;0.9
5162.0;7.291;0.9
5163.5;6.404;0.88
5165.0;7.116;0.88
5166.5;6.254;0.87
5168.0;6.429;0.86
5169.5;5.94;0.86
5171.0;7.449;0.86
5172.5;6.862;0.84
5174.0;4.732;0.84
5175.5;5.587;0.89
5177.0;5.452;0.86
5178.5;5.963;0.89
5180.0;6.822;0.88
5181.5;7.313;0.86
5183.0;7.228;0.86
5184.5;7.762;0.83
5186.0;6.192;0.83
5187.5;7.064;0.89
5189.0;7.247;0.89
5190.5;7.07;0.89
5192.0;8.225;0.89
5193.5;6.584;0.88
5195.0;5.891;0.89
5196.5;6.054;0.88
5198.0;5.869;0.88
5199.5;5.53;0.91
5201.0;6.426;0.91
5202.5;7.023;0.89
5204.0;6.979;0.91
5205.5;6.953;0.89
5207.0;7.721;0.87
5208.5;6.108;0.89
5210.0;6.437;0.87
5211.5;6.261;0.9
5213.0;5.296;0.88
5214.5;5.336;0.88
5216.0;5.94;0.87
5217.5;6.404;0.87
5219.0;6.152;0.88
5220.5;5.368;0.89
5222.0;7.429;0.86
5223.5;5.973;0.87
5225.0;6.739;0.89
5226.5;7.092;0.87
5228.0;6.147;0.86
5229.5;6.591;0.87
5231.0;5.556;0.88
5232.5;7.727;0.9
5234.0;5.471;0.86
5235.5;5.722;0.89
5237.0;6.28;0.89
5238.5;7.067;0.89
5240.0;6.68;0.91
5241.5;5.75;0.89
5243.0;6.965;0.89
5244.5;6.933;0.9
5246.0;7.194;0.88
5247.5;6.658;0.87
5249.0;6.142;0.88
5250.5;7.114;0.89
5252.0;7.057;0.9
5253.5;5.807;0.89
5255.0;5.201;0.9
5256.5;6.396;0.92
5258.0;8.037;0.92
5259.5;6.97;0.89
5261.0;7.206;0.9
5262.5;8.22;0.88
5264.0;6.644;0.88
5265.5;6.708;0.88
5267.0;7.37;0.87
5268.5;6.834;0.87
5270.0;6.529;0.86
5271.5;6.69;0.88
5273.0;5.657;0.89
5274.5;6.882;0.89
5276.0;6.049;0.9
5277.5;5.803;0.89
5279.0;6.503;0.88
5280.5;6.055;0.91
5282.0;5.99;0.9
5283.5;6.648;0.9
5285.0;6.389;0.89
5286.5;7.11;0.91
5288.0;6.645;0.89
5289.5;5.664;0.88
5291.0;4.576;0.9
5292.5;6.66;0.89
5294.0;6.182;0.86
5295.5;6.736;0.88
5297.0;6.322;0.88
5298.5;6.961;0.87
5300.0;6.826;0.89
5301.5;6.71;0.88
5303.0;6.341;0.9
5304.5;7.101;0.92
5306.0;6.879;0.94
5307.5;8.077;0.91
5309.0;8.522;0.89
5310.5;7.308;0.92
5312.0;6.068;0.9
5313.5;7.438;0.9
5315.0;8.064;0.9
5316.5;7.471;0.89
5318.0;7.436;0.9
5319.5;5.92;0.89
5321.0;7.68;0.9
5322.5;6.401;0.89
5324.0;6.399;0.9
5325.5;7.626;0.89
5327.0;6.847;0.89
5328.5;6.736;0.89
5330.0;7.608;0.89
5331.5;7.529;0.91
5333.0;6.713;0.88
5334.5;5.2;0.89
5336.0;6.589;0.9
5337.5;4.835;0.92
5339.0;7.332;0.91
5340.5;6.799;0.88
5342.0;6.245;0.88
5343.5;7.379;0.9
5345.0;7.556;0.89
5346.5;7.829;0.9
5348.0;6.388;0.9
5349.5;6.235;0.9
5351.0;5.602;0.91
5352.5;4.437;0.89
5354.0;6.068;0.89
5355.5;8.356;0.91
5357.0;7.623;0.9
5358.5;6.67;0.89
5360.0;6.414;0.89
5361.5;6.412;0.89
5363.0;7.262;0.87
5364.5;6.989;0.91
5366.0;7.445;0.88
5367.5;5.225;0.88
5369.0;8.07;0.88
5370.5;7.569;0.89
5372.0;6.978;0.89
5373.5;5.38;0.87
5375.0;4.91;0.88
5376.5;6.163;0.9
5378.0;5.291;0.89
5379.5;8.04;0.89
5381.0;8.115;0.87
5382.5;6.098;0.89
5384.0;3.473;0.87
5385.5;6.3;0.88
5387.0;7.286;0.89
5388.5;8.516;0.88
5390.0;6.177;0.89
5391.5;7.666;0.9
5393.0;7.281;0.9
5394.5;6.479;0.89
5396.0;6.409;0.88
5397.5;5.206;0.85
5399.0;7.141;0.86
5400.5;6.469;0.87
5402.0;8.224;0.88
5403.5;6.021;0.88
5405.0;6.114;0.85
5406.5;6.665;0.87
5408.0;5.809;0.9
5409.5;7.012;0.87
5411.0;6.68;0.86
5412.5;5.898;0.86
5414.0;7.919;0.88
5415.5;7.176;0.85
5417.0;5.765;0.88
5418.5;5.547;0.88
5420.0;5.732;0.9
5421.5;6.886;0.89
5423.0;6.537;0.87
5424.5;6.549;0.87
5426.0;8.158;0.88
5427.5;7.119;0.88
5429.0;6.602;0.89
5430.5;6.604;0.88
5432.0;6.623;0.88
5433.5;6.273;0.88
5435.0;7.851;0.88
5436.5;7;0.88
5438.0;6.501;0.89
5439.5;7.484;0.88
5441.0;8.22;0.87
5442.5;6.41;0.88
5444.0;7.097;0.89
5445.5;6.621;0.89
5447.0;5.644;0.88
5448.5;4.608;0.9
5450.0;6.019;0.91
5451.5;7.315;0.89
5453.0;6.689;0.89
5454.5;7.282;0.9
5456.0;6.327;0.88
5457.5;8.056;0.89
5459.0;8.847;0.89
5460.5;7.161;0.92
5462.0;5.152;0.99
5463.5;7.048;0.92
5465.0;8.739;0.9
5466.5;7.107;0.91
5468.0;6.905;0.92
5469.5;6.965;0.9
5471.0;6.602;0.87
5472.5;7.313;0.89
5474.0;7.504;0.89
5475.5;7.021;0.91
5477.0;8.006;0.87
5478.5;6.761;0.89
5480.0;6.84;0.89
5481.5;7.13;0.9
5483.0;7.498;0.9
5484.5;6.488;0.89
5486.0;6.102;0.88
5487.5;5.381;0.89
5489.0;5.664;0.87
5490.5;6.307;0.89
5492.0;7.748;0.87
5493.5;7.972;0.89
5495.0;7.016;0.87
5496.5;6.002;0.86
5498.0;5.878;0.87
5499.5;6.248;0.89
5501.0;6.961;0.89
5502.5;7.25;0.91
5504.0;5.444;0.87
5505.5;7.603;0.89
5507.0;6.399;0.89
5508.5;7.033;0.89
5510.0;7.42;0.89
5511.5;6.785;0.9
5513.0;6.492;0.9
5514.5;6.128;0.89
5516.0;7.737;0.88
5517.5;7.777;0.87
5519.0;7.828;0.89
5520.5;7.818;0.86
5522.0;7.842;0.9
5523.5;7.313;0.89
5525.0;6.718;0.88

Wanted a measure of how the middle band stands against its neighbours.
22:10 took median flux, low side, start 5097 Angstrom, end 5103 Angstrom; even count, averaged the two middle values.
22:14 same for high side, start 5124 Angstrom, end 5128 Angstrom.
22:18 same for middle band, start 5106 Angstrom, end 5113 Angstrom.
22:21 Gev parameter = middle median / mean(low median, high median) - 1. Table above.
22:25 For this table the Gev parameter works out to -0.22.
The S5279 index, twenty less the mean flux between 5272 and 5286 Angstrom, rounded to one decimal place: 13.8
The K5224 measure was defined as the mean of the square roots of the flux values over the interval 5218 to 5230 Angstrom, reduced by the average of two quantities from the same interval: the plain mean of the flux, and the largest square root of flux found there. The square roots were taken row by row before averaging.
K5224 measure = -2.05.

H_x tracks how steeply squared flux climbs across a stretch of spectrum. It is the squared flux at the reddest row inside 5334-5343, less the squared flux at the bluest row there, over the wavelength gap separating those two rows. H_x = 1.6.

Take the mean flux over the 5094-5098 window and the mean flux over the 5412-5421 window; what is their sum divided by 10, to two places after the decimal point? 1.20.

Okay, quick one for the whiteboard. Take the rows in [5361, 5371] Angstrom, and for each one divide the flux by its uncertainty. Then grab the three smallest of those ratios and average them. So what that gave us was 6.9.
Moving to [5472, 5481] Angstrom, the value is 7.7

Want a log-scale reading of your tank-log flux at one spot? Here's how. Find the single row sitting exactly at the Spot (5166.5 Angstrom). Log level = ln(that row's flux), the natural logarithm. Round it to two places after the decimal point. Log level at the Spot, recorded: 1.83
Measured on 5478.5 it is 1.91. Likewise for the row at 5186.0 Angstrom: 1.82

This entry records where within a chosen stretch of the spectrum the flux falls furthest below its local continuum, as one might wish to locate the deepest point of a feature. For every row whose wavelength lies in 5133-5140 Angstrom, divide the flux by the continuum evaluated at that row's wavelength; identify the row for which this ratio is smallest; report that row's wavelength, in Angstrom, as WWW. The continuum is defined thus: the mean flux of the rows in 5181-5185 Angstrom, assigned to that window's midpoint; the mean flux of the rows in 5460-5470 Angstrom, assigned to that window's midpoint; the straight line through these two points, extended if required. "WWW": 5136.5 Angstrom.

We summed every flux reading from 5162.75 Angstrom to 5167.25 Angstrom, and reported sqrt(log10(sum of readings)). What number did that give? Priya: 1.14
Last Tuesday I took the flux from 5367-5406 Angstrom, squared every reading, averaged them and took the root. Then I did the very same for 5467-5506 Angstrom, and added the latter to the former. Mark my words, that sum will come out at 13.5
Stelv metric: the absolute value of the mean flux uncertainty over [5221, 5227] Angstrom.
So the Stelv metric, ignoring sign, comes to 0.873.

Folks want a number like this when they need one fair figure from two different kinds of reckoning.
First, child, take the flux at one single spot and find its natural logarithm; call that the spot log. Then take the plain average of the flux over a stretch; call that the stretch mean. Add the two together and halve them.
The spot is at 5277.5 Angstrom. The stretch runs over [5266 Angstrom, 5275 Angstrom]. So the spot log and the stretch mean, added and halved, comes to 4.21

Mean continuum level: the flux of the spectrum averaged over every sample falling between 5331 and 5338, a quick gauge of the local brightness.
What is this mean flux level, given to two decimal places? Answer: 6.17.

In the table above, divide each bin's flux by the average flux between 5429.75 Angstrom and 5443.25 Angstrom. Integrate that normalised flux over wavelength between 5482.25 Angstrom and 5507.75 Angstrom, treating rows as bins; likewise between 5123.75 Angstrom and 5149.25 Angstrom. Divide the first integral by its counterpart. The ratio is 1.18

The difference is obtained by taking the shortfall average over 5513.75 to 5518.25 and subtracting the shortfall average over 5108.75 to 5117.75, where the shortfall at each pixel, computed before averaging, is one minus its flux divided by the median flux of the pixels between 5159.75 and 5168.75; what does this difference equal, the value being -0.27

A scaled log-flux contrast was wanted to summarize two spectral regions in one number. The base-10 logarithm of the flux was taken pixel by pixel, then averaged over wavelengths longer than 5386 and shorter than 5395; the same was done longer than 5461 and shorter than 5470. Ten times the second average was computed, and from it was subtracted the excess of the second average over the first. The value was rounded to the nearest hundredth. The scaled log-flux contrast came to 8.41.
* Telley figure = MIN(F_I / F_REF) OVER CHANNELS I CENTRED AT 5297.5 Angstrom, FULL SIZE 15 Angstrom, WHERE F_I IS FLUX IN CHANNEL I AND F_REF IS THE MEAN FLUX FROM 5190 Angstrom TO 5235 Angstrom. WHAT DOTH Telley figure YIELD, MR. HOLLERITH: 0.71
